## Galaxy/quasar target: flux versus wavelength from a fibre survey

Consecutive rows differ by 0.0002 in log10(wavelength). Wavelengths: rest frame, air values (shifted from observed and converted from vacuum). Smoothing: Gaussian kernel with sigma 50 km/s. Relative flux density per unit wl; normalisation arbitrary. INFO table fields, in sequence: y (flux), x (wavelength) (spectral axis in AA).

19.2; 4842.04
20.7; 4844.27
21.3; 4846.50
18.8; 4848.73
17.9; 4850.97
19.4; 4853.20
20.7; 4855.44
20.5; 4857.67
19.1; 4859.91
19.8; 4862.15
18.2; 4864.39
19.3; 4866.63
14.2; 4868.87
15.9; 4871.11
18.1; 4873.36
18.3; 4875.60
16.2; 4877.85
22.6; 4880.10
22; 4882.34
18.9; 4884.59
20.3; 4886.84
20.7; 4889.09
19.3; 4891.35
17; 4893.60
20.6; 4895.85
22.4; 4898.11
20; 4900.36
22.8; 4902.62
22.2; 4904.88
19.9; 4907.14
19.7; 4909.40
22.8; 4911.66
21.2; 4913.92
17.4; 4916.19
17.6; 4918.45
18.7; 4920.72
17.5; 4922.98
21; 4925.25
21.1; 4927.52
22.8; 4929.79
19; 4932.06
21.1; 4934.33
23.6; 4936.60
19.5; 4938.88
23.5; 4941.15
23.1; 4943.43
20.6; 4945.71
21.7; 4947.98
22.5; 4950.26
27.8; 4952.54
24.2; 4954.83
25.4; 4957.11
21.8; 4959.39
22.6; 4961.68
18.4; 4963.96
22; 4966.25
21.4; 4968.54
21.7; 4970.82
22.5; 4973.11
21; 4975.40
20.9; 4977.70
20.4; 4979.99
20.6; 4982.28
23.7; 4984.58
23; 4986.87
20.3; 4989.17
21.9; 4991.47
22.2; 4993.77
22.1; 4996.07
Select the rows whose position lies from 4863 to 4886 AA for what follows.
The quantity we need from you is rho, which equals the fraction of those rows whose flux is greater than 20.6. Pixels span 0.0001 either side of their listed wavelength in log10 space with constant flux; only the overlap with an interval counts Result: 0.2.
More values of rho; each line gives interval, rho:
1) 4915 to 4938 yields 0.5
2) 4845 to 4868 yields 0.2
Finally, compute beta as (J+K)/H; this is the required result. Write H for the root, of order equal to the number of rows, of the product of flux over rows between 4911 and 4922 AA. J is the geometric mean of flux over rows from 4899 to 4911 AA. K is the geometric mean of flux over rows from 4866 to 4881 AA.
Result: 1.98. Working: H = 19.43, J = 20.9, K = 17.6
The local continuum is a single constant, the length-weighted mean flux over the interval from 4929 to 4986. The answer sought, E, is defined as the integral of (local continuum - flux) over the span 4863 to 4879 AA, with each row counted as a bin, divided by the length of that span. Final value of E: 5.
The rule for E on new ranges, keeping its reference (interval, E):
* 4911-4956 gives 1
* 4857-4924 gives 3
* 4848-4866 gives 3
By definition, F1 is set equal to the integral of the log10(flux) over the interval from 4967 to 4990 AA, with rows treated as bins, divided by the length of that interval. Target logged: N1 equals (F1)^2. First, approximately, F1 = 1.33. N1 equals 1.78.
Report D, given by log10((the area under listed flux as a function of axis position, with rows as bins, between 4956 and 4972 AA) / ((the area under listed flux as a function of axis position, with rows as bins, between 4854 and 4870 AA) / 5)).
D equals 0.76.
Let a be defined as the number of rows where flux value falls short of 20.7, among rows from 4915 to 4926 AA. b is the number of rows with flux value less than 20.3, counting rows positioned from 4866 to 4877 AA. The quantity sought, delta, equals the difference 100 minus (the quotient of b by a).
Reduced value 99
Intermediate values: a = 4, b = 5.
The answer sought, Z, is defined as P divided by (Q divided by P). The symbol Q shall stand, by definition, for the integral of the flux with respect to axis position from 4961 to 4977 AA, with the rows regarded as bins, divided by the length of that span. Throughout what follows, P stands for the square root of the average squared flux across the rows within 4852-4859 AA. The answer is 19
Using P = 20.2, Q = 21.3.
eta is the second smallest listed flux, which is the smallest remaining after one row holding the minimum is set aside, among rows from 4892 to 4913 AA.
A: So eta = 19.7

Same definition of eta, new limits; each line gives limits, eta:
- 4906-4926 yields 17.5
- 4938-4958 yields 20.6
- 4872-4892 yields 18.1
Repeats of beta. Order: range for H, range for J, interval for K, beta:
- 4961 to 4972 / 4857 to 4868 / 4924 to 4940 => 1.91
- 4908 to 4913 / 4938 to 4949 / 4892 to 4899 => 1.96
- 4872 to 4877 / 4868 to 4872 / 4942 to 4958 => 2.12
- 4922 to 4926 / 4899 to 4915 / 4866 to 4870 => 1.97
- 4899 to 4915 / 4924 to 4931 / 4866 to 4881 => 1.85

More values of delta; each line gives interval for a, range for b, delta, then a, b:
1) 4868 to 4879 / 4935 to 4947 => 100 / 5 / 1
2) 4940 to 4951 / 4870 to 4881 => 96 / 1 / 4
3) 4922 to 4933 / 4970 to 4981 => 100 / 2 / 0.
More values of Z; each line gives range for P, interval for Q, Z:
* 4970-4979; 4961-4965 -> 23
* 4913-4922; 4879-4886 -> 17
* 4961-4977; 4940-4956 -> 20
